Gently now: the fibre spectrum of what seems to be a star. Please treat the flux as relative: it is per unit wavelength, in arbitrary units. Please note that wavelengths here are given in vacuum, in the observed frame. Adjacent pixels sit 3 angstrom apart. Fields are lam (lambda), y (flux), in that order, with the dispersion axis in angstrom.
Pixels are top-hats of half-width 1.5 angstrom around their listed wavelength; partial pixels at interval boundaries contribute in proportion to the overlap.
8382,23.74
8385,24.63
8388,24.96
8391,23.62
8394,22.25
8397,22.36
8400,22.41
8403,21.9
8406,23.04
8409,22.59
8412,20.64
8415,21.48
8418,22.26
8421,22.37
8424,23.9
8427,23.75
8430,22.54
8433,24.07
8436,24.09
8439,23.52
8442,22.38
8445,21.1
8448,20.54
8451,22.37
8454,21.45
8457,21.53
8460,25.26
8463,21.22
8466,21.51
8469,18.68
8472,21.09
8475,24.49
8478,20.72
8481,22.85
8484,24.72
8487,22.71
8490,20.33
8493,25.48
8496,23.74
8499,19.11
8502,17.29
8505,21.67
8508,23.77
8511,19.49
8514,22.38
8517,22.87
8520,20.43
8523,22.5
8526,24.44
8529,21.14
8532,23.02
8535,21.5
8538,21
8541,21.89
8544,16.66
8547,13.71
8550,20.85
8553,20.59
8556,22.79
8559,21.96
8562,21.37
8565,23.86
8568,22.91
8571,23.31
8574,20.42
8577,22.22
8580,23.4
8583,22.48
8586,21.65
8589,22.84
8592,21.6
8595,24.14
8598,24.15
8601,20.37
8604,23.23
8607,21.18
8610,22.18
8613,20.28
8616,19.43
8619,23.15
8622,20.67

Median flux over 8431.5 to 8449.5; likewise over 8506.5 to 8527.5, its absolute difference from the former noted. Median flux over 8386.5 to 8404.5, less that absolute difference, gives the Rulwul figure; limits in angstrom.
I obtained 21.9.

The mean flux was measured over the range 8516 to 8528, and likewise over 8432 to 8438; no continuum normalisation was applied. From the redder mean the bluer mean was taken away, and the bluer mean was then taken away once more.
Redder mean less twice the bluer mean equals -25.6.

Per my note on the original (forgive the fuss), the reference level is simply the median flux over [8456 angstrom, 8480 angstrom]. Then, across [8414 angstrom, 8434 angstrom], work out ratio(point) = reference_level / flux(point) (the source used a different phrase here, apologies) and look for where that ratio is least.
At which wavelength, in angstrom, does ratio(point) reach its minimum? 8433 angstrom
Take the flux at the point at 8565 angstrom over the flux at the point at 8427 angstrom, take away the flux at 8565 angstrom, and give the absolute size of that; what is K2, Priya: 22.9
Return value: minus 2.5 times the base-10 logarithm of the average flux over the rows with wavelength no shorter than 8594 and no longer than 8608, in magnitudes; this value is -3.39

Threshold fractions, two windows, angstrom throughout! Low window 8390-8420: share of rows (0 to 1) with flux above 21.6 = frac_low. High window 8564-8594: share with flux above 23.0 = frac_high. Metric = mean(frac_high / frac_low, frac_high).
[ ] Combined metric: 0.34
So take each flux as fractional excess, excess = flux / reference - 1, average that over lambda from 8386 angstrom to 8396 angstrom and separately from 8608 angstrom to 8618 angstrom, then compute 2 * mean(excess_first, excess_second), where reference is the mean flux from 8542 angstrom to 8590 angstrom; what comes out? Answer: 0.08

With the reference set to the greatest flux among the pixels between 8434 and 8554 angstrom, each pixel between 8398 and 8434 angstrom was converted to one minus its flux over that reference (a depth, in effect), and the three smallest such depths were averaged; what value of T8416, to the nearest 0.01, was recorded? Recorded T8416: 0.06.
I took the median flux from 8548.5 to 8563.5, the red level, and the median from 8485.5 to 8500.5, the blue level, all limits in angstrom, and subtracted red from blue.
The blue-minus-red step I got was 1.3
